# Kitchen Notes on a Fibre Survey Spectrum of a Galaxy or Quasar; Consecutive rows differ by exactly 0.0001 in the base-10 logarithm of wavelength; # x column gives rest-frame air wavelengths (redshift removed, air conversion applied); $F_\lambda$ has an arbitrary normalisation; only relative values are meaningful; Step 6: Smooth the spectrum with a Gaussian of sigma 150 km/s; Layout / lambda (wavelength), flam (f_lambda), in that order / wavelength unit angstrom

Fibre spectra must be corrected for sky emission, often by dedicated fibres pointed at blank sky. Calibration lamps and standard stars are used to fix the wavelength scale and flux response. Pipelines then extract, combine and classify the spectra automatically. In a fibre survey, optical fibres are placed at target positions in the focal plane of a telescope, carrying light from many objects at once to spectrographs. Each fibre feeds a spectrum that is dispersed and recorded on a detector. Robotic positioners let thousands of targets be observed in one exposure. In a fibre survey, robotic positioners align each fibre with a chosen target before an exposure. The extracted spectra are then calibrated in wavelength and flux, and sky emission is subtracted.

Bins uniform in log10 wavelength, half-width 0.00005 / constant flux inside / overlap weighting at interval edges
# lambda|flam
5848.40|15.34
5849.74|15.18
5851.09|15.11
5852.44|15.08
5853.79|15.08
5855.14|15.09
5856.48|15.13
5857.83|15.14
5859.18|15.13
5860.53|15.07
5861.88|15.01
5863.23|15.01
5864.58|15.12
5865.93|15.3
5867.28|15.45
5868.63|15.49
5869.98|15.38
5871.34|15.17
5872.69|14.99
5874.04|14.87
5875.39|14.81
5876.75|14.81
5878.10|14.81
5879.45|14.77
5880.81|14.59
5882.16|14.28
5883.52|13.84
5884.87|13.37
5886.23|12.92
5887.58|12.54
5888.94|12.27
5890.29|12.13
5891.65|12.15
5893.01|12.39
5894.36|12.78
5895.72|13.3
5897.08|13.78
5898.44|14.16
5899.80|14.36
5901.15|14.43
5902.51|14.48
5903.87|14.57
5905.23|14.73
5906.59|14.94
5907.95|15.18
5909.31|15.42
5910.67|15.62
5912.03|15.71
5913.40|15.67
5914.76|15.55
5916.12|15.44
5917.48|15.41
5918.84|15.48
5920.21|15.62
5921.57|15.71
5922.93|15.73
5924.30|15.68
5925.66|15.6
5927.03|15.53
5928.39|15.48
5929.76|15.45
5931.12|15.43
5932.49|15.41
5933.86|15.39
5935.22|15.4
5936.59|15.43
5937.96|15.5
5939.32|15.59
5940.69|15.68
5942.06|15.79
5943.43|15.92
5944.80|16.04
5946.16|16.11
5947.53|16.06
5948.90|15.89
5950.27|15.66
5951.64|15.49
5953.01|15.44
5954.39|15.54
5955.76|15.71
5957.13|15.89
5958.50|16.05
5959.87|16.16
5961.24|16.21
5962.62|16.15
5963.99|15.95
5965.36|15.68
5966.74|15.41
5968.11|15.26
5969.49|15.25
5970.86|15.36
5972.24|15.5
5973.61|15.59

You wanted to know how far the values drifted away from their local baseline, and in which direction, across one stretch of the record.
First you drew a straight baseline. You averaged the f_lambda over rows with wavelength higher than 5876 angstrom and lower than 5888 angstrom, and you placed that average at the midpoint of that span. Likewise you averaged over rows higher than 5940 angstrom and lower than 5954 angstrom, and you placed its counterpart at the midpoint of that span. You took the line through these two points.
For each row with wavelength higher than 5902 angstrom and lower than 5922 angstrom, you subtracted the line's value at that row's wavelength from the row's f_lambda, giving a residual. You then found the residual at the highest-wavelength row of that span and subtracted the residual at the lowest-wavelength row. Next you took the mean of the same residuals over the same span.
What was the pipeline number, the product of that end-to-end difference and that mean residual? 0.33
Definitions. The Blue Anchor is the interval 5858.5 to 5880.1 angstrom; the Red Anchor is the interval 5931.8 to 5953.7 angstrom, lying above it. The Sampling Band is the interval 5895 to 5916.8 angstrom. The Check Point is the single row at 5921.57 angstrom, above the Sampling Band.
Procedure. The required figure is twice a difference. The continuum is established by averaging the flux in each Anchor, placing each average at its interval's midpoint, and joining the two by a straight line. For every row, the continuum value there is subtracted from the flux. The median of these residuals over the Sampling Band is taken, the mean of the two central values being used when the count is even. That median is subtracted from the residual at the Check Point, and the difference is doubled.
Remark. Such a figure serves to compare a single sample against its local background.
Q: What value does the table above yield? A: 1.5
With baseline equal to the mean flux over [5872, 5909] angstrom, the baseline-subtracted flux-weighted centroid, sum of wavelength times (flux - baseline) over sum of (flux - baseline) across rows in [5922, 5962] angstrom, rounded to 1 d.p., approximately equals 5943.0 angstrom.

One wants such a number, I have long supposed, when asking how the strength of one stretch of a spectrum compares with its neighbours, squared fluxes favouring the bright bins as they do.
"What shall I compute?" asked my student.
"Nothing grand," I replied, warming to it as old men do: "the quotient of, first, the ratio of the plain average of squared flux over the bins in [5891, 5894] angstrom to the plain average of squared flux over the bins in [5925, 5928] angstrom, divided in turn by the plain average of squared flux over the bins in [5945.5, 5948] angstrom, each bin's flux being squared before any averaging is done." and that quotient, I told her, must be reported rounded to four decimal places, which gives 0.0024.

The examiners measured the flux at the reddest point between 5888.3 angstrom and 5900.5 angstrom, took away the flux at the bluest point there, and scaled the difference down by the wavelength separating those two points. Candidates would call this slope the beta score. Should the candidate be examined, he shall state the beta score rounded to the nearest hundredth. 0.19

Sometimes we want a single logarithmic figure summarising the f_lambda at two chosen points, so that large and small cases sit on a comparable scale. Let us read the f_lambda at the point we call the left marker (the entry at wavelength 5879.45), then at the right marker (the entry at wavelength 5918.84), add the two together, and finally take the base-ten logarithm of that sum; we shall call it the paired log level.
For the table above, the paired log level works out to 1.48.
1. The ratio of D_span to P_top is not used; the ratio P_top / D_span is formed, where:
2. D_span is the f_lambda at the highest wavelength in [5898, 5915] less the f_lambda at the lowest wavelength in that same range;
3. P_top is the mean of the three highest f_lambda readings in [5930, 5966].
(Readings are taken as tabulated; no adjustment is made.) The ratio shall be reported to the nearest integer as 12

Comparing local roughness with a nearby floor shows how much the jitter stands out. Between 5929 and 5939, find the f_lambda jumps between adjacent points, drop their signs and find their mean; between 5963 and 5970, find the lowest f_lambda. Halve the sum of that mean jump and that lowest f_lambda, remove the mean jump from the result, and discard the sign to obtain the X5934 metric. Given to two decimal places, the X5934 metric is 7.61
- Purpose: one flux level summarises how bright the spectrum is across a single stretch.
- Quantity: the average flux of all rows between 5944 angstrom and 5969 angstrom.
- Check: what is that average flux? 15.8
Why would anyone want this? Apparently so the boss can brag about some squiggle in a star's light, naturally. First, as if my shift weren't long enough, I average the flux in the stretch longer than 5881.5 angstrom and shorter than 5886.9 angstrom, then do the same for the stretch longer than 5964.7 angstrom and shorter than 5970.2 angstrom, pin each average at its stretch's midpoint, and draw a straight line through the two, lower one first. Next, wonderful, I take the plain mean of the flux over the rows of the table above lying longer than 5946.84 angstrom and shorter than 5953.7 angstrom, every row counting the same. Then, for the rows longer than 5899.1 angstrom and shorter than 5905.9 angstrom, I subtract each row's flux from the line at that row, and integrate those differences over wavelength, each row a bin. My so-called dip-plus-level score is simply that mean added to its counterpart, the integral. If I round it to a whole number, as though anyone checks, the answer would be 12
